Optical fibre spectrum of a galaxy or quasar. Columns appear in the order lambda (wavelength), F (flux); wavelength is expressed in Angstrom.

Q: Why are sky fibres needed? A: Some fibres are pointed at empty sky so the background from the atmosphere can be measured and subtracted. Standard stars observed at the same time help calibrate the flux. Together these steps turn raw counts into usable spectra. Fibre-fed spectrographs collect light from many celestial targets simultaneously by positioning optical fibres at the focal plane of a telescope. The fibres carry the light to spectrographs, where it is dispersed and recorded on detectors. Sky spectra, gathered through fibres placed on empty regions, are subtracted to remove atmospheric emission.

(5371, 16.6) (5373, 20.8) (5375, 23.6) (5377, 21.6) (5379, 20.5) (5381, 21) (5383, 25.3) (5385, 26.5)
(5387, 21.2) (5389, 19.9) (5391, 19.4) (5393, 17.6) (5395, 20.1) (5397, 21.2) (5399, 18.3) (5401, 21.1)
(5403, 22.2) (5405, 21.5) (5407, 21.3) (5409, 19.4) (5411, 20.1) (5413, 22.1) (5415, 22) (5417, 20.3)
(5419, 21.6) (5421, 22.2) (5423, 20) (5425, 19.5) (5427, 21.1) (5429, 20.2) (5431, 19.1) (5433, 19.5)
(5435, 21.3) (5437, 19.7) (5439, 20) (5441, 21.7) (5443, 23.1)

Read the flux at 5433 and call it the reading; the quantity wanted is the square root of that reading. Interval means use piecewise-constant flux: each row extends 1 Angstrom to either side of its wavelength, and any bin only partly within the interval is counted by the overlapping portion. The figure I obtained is 4.42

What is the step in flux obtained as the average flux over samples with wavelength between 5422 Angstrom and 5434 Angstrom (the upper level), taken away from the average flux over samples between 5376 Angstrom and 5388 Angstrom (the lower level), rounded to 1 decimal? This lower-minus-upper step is 2.8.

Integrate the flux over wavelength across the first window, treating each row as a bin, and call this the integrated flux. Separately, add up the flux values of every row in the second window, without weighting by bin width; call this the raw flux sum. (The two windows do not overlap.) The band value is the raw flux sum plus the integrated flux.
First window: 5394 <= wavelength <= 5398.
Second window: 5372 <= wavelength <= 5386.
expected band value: 242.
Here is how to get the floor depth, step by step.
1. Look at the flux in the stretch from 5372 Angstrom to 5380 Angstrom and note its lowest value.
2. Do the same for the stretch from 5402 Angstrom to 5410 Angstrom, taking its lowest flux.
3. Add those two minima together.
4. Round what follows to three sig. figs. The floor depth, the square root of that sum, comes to 6.32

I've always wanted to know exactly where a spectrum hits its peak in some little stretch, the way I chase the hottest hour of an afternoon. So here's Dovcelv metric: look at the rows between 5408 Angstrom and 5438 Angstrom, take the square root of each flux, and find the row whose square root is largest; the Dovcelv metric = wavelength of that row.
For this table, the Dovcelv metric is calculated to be 5421 Angstrom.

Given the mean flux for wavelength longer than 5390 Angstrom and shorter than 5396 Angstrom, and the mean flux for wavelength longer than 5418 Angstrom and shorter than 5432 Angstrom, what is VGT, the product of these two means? 391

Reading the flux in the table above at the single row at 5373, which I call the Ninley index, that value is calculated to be 20.8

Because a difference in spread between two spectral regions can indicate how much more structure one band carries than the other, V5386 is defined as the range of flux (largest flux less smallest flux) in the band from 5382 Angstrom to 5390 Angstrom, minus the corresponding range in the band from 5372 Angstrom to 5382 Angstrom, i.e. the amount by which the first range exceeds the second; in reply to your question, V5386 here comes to 3.5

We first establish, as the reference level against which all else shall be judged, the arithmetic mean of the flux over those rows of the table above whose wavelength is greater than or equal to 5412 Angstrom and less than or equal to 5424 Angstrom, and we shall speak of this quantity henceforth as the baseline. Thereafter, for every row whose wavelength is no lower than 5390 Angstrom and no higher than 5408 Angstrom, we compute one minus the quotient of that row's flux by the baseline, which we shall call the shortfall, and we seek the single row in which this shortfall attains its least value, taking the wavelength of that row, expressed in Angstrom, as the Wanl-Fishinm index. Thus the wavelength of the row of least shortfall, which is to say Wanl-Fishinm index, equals 5403 Angstrom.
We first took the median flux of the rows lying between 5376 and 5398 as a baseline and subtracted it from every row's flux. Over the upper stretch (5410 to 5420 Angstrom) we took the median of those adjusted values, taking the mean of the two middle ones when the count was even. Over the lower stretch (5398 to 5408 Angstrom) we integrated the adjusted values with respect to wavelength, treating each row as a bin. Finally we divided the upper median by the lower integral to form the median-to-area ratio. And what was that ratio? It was -0.50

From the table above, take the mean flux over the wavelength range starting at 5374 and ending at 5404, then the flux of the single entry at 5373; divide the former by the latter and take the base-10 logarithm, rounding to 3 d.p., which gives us 0.010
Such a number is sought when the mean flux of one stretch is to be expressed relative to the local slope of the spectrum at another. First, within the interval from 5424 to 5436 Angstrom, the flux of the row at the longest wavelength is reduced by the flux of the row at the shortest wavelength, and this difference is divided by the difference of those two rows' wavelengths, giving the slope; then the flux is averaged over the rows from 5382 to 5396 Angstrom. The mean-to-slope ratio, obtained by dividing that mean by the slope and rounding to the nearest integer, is 119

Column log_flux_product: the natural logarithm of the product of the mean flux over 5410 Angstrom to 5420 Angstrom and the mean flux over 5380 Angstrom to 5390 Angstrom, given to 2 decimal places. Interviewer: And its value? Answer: 6.18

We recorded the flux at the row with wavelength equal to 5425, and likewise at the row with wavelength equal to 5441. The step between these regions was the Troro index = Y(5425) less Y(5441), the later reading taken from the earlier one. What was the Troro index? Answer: -2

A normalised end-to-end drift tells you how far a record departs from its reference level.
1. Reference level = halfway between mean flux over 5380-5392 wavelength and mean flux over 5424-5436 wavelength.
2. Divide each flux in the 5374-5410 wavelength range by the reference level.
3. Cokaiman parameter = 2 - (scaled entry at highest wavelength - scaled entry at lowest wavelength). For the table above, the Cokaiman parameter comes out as 2.20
